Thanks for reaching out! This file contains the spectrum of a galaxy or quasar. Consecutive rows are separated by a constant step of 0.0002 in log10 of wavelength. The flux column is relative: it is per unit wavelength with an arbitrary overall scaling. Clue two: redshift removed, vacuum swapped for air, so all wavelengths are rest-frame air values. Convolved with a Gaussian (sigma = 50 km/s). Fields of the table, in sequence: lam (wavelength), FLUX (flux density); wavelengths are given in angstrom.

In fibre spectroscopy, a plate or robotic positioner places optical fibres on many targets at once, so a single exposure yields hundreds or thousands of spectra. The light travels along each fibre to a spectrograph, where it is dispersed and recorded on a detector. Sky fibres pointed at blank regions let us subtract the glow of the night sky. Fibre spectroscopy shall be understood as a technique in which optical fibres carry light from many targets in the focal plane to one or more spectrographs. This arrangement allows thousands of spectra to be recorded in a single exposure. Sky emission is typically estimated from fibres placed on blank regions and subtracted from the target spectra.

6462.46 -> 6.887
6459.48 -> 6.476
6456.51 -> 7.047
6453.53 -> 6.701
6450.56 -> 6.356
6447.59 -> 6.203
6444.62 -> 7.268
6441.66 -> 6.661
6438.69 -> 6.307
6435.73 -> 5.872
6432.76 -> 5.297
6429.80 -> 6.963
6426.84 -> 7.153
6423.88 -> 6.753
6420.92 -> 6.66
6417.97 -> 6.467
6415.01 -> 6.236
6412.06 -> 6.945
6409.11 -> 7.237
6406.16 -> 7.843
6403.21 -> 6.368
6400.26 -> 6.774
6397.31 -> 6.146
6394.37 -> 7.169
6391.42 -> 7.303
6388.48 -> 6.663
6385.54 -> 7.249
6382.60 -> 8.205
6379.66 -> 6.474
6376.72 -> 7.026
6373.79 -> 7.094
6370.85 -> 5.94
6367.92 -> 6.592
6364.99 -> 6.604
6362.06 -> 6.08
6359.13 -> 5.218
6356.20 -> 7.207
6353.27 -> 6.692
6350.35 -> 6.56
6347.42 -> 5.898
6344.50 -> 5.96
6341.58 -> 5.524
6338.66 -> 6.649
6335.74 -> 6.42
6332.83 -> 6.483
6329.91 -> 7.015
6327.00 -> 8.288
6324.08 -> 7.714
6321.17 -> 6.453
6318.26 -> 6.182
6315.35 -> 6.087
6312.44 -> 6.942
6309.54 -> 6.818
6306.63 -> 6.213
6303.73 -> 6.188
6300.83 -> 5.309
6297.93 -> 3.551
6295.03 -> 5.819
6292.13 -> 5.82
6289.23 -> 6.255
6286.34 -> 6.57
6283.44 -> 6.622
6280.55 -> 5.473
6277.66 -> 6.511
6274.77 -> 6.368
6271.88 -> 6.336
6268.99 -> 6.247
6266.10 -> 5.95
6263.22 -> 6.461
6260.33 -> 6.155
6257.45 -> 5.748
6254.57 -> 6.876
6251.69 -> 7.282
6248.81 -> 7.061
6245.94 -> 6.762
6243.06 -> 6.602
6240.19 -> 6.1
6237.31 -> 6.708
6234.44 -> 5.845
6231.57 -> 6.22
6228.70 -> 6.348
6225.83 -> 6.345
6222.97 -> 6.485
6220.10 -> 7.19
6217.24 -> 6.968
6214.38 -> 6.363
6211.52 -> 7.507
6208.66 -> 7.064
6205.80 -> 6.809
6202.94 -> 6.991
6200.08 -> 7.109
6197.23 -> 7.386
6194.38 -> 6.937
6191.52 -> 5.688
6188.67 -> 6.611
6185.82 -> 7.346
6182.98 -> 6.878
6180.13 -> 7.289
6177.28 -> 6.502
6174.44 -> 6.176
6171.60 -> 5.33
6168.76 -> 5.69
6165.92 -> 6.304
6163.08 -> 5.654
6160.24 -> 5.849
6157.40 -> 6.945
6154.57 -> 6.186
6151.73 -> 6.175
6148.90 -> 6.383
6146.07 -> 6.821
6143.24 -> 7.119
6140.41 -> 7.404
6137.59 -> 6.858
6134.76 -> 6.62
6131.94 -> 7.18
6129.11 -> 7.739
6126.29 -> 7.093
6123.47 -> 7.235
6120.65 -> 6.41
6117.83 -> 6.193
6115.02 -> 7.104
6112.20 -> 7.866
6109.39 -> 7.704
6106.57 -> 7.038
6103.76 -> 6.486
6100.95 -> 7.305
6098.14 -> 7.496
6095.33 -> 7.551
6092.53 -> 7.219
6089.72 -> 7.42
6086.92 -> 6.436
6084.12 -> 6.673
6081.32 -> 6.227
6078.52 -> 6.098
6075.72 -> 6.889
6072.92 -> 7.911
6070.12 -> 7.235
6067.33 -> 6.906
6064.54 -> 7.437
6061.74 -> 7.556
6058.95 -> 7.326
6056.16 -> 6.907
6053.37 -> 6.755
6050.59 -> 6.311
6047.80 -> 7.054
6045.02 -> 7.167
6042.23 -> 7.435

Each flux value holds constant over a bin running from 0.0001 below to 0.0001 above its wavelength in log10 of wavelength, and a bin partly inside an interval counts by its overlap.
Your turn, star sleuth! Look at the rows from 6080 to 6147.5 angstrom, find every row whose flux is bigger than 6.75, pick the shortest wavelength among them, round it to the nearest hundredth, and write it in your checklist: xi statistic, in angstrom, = 6089.72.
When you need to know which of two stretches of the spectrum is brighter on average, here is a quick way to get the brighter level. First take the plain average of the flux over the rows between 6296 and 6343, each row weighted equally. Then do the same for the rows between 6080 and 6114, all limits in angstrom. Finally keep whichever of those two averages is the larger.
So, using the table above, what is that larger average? 7.12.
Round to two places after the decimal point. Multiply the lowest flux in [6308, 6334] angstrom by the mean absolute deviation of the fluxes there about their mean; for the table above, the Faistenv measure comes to 3.26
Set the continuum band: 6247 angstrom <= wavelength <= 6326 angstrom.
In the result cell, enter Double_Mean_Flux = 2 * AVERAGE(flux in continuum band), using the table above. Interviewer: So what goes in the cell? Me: 12.5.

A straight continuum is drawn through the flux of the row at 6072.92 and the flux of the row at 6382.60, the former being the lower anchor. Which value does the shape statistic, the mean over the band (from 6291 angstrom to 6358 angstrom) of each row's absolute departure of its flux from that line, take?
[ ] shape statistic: 1.8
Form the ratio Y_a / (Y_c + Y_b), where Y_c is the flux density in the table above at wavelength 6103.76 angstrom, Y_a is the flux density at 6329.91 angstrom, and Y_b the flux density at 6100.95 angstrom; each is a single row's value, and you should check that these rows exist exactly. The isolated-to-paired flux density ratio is 0.509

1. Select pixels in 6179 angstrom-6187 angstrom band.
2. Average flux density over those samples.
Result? 7.17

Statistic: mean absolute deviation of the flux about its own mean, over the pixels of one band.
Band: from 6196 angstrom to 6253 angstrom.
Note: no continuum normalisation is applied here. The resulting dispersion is 0.38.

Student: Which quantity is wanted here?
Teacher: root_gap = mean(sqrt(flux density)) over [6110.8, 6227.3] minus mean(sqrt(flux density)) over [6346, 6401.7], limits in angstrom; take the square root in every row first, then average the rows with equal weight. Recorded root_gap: 0.010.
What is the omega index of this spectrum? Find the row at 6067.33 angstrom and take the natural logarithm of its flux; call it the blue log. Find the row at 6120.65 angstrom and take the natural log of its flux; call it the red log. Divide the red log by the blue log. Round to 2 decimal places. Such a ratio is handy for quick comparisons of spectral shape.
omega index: 0.96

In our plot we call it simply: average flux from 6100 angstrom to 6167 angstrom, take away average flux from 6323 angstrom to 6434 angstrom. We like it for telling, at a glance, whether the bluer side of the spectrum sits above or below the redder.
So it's 0.1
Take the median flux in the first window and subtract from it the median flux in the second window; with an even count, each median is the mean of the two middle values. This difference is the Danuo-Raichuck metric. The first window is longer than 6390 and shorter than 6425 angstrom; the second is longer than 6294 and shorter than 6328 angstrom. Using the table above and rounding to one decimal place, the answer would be 0.6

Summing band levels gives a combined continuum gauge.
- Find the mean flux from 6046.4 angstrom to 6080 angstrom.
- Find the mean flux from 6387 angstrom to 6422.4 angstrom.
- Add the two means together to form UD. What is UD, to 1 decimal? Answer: 13.8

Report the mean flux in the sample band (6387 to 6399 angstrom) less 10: -3.18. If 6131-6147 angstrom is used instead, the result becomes -3.00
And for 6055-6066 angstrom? -2.69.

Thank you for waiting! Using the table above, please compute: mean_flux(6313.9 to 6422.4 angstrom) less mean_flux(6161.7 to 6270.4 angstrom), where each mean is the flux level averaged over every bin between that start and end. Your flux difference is 0.13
